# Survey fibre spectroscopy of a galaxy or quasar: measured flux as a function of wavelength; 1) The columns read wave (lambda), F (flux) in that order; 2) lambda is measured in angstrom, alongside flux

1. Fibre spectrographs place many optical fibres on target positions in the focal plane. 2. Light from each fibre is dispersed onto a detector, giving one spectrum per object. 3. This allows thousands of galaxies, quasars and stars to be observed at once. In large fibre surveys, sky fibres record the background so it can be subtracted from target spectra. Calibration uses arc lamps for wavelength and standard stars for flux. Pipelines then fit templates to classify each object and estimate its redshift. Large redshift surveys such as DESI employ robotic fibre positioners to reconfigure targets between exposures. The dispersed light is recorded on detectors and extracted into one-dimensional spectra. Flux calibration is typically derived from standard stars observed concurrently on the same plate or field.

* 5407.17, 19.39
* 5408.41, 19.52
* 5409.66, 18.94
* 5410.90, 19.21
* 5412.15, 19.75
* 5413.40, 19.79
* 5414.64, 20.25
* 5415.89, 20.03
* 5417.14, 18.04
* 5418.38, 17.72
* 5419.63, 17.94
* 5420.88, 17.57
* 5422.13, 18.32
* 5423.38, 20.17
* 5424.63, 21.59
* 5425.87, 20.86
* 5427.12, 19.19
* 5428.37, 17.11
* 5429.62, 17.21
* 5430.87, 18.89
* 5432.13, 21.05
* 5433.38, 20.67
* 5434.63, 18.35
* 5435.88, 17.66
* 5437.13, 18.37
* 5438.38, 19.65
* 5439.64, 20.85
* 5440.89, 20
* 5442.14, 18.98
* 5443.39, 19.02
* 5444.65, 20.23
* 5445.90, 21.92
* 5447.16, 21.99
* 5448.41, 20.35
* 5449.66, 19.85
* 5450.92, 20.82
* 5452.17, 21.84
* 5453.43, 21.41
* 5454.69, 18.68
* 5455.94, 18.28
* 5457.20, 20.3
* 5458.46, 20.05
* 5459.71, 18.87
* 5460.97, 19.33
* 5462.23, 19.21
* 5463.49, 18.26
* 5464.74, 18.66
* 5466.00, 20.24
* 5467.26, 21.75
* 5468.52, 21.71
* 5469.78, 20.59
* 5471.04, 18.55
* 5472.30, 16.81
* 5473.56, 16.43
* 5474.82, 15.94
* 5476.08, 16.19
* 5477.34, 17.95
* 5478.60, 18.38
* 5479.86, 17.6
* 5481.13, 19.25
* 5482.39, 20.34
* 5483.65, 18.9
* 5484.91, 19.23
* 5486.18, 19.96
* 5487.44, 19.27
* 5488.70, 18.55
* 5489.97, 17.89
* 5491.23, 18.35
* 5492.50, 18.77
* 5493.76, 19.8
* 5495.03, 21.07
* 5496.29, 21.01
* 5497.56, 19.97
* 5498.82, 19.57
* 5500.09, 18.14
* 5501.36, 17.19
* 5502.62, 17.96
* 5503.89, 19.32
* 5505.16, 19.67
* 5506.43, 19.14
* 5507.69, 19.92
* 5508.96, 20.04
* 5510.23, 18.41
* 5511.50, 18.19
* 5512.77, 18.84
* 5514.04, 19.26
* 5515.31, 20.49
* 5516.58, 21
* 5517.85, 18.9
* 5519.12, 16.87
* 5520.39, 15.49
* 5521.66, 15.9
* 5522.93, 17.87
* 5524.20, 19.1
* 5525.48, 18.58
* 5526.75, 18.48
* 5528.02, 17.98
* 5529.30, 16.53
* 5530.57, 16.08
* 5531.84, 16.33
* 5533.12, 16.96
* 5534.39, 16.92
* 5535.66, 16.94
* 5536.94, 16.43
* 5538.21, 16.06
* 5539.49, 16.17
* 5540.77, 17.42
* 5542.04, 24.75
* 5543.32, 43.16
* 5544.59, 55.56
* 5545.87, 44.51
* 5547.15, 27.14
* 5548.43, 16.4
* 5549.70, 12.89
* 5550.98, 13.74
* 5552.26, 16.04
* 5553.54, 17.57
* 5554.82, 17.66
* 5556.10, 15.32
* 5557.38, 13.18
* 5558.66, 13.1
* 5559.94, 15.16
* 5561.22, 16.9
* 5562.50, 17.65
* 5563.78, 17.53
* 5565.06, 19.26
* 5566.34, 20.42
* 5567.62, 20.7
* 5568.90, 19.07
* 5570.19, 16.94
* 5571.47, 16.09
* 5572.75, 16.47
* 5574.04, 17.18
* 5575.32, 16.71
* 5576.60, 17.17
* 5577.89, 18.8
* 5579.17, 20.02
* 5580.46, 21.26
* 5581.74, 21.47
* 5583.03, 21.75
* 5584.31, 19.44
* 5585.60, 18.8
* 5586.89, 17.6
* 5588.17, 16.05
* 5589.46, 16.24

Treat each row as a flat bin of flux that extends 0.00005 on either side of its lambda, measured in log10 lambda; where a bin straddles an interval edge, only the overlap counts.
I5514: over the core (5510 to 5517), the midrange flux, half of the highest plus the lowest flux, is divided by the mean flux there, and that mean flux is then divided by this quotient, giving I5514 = 19.1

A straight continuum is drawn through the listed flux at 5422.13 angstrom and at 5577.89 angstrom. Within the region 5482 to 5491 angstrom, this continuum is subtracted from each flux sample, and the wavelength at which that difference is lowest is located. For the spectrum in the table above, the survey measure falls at 5489.97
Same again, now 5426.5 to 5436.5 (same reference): 5428.37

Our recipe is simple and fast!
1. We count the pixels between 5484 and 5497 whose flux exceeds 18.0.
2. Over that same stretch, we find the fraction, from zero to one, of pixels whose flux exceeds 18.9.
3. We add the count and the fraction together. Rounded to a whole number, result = 10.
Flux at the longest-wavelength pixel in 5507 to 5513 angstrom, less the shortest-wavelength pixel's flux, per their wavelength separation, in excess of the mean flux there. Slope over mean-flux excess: -19.3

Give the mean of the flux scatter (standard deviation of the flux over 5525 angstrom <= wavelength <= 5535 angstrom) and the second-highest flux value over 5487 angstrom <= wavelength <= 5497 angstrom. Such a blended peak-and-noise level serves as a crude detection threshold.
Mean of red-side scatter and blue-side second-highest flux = 11.0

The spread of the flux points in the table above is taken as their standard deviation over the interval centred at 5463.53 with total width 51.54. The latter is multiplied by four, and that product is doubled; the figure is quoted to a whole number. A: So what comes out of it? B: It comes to 12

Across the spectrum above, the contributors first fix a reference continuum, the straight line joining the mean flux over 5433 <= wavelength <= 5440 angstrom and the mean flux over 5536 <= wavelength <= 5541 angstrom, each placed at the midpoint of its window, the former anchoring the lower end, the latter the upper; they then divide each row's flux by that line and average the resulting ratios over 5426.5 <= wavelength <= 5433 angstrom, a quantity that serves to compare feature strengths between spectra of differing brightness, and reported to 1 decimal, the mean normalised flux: 1.0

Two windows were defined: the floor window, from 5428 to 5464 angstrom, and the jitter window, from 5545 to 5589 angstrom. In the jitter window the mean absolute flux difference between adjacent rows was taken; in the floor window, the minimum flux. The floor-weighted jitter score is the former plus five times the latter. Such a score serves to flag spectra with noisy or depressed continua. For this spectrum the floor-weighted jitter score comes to 87.5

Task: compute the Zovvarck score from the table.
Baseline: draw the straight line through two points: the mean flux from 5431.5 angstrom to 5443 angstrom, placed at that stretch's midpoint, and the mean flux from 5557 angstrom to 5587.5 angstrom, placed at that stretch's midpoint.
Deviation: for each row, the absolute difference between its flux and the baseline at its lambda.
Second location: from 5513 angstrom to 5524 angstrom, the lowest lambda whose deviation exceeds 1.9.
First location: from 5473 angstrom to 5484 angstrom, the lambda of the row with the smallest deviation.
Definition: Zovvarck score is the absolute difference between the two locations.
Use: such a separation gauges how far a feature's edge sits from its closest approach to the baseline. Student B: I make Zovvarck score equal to 32.9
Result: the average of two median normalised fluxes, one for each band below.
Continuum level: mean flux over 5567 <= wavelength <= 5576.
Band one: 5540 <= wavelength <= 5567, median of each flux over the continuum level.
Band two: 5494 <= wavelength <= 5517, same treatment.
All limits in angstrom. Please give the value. 1.05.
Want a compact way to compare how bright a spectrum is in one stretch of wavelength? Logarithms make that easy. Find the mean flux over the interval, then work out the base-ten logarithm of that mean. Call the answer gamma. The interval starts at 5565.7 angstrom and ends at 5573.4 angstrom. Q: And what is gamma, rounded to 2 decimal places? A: 1.26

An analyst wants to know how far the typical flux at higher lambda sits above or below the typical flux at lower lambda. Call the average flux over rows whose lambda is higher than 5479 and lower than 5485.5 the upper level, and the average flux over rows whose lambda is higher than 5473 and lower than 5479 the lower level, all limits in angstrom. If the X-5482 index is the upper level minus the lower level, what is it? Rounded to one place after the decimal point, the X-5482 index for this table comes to 2.1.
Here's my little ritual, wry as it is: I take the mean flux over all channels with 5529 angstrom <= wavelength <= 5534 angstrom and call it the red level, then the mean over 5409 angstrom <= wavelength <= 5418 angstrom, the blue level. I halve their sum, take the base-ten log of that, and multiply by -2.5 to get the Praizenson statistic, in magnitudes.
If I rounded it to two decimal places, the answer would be -3.14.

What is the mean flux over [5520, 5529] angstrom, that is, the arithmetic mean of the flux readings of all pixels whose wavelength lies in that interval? 17.6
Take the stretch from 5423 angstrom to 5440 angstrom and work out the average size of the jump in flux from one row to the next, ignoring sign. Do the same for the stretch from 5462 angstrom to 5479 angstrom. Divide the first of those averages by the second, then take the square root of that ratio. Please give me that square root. 1.14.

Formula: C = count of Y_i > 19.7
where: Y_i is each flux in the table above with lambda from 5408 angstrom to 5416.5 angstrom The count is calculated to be 4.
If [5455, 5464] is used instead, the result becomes 2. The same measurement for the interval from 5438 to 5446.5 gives 4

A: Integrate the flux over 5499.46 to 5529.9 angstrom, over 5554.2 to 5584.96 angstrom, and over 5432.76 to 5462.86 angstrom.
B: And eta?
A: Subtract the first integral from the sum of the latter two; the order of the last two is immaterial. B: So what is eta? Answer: 586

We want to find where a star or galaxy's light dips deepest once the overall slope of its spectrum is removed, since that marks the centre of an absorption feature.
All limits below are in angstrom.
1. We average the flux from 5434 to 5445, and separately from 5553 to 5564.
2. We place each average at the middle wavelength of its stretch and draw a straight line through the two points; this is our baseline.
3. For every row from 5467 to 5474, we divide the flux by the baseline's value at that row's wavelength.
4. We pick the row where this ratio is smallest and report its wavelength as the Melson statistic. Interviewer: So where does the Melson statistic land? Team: 5473.56 angstrom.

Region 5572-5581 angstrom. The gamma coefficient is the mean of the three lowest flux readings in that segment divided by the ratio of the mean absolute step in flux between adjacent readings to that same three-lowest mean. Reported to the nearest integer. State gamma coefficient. 295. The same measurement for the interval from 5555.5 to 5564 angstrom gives 166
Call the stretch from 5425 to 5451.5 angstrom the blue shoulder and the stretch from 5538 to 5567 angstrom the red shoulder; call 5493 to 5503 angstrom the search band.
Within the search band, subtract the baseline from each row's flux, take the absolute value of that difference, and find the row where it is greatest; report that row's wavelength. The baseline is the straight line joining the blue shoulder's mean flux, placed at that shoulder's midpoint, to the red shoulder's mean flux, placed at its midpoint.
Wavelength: 5501.36 angstrom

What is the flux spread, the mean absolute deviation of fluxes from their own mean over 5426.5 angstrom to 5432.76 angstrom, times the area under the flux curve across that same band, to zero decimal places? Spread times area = 143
